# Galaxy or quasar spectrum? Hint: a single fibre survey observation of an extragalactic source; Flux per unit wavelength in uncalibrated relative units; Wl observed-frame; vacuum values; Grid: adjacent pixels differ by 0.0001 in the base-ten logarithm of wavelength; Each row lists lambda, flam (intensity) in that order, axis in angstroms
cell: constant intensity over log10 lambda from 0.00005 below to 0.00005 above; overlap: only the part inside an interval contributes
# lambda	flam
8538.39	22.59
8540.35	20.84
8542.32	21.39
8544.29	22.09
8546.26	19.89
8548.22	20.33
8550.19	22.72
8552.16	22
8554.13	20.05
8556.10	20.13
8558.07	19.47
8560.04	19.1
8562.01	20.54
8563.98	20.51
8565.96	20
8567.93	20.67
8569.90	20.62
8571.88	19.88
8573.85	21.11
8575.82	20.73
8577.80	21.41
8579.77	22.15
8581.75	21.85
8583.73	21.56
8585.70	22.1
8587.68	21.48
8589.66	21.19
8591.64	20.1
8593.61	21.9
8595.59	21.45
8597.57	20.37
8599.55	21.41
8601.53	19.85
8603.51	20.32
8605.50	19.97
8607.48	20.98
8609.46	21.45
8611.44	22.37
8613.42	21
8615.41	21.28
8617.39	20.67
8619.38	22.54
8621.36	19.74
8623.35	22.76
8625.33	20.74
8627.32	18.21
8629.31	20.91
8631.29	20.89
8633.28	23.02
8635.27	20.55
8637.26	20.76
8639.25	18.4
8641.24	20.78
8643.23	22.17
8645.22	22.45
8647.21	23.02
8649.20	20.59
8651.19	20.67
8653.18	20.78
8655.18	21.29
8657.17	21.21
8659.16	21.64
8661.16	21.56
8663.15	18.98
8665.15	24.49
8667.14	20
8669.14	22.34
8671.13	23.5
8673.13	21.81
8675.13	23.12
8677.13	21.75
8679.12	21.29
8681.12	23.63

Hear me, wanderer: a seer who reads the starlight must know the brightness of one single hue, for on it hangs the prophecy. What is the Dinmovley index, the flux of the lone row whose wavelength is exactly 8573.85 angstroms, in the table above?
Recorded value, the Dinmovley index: 21.11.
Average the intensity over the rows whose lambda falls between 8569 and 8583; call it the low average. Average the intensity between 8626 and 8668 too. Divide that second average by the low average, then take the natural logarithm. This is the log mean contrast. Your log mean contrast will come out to -0.002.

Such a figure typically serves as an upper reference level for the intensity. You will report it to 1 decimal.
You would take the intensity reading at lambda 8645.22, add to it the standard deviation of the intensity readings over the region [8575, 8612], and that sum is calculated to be 23.2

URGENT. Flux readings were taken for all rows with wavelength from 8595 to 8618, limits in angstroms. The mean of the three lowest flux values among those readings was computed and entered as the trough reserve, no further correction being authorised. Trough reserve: 20.0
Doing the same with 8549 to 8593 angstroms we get 19.5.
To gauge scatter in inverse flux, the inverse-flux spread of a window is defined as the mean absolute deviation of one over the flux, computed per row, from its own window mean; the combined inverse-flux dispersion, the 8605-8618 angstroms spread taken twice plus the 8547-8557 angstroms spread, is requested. 0.005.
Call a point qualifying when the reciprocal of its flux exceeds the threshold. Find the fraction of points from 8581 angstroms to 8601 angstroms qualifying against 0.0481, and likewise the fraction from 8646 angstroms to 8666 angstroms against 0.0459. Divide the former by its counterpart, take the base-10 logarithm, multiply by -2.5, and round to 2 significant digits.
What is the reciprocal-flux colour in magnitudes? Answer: 1.5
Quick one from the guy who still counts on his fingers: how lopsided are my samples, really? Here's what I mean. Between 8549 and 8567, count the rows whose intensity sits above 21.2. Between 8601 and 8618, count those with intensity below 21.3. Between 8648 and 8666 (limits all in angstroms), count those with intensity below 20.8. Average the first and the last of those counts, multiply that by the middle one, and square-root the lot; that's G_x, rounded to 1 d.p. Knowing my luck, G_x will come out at 4.6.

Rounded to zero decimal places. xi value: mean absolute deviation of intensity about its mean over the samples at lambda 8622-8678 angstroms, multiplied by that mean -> 24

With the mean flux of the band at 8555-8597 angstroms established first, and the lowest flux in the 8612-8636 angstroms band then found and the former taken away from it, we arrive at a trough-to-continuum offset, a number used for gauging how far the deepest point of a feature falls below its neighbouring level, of -2.64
